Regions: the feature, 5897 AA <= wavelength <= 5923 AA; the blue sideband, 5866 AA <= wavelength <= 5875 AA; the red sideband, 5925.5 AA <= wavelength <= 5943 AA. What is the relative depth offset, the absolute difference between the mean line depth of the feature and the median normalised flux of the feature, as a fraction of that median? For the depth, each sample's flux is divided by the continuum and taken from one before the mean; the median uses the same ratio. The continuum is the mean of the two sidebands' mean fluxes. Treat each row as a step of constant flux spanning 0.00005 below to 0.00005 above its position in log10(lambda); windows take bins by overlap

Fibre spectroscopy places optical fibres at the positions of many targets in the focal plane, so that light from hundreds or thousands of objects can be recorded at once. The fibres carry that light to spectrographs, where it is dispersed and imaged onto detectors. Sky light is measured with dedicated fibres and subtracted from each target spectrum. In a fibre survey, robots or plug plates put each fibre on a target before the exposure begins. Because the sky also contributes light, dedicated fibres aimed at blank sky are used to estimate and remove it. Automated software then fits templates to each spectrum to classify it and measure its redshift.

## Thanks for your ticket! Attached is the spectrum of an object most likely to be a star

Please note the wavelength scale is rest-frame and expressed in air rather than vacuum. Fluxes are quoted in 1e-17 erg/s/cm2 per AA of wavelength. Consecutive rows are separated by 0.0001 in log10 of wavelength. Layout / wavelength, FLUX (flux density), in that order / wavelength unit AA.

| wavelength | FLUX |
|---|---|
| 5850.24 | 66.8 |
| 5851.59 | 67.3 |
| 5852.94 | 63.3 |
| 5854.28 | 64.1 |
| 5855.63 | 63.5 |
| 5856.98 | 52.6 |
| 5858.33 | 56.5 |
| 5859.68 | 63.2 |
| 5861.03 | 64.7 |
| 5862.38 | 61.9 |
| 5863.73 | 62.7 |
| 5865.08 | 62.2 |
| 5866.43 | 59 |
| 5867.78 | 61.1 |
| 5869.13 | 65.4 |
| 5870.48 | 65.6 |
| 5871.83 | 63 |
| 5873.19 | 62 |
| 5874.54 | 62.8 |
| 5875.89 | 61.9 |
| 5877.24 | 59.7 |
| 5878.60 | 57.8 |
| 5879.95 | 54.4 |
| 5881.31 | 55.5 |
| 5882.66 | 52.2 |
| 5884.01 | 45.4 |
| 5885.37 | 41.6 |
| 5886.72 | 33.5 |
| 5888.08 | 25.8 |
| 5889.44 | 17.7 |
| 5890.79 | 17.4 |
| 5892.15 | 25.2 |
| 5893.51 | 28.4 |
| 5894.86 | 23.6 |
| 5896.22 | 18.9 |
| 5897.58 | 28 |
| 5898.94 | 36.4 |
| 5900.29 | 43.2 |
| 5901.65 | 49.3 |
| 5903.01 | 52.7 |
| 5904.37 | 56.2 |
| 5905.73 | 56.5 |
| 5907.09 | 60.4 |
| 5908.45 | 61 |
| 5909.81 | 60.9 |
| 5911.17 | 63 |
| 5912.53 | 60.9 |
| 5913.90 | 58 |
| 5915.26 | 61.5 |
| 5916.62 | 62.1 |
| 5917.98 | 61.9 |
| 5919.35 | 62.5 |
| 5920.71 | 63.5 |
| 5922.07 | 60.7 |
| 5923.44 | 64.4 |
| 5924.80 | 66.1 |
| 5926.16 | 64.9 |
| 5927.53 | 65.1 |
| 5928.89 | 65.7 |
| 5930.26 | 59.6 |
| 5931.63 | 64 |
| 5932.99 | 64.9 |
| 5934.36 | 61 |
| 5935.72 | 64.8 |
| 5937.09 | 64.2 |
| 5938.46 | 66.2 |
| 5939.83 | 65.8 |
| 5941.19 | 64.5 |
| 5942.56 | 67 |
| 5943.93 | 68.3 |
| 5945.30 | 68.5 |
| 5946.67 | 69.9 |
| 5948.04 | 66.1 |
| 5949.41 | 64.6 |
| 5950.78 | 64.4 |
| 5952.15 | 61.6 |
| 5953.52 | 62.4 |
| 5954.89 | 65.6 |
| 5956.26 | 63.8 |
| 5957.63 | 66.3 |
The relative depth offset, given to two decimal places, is 0.87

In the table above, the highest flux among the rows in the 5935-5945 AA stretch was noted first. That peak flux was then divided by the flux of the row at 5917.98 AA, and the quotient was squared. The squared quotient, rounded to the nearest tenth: 1.2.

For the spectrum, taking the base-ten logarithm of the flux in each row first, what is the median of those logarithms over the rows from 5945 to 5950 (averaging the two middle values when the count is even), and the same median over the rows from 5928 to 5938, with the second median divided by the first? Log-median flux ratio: 0.99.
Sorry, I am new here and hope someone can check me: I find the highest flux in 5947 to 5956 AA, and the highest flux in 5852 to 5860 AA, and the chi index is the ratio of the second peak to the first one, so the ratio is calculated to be 0.97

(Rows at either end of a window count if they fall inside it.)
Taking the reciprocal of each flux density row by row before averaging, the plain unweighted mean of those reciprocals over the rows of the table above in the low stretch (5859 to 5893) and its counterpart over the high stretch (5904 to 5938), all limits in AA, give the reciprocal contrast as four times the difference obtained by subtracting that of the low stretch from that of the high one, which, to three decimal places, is -0.026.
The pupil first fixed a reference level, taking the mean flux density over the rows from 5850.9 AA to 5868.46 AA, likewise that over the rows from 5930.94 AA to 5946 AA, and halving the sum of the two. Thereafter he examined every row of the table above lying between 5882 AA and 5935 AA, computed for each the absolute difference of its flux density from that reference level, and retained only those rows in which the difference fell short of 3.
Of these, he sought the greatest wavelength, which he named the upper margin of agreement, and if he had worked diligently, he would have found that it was 5934.36 AA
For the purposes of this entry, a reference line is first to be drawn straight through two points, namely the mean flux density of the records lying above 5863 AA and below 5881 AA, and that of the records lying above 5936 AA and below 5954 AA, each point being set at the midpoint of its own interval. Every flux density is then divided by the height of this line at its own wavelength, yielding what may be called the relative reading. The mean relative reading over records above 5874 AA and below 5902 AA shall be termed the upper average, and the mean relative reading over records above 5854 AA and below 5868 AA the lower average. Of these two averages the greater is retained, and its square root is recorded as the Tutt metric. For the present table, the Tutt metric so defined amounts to 1.003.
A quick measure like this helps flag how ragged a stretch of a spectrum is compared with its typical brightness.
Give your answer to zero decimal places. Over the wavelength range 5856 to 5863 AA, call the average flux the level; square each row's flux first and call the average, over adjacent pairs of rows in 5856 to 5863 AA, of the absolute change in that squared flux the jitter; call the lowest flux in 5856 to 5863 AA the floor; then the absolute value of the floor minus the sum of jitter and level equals 451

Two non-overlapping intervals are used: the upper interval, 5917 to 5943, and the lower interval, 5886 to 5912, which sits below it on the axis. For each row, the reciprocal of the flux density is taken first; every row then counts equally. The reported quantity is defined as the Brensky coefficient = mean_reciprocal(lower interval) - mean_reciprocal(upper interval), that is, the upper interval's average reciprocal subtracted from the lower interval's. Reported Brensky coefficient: 0.015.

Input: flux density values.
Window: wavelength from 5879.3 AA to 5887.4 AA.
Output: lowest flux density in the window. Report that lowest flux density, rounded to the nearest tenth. 33.5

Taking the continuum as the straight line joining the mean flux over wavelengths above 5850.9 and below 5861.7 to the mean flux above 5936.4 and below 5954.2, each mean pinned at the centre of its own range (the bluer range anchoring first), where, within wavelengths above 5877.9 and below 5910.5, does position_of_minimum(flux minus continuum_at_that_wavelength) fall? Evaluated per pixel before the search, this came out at 5890.79 AA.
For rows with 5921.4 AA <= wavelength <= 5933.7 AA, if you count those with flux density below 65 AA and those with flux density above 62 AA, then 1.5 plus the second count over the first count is 2.7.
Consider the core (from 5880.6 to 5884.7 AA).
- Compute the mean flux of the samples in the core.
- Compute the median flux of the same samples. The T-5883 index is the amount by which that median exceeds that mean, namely 1.2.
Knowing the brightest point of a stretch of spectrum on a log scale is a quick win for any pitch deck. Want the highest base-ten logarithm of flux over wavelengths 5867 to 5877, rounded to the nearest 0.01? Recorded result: 1.82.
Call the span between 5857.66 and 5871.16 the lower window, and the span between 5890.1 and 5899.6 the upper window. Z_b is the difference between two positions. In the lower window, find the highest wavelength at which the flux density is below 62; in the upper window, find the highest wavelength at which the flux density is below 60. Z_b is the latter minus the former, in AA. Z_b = 31.2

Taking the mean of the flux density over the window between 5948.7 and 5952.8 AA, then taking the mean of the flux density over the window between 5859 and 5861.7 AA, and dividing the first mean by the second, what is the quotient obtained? 0.99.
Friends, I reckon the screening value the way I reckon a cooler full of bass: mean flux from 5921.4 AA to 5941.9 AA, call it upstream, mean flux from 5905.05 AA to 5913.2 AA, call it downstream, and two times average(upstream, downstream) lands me 125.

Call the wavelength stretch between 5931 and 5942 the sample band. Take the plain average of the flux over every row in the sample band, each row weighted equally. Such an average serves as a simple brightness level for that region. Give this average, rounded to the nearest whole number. 64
